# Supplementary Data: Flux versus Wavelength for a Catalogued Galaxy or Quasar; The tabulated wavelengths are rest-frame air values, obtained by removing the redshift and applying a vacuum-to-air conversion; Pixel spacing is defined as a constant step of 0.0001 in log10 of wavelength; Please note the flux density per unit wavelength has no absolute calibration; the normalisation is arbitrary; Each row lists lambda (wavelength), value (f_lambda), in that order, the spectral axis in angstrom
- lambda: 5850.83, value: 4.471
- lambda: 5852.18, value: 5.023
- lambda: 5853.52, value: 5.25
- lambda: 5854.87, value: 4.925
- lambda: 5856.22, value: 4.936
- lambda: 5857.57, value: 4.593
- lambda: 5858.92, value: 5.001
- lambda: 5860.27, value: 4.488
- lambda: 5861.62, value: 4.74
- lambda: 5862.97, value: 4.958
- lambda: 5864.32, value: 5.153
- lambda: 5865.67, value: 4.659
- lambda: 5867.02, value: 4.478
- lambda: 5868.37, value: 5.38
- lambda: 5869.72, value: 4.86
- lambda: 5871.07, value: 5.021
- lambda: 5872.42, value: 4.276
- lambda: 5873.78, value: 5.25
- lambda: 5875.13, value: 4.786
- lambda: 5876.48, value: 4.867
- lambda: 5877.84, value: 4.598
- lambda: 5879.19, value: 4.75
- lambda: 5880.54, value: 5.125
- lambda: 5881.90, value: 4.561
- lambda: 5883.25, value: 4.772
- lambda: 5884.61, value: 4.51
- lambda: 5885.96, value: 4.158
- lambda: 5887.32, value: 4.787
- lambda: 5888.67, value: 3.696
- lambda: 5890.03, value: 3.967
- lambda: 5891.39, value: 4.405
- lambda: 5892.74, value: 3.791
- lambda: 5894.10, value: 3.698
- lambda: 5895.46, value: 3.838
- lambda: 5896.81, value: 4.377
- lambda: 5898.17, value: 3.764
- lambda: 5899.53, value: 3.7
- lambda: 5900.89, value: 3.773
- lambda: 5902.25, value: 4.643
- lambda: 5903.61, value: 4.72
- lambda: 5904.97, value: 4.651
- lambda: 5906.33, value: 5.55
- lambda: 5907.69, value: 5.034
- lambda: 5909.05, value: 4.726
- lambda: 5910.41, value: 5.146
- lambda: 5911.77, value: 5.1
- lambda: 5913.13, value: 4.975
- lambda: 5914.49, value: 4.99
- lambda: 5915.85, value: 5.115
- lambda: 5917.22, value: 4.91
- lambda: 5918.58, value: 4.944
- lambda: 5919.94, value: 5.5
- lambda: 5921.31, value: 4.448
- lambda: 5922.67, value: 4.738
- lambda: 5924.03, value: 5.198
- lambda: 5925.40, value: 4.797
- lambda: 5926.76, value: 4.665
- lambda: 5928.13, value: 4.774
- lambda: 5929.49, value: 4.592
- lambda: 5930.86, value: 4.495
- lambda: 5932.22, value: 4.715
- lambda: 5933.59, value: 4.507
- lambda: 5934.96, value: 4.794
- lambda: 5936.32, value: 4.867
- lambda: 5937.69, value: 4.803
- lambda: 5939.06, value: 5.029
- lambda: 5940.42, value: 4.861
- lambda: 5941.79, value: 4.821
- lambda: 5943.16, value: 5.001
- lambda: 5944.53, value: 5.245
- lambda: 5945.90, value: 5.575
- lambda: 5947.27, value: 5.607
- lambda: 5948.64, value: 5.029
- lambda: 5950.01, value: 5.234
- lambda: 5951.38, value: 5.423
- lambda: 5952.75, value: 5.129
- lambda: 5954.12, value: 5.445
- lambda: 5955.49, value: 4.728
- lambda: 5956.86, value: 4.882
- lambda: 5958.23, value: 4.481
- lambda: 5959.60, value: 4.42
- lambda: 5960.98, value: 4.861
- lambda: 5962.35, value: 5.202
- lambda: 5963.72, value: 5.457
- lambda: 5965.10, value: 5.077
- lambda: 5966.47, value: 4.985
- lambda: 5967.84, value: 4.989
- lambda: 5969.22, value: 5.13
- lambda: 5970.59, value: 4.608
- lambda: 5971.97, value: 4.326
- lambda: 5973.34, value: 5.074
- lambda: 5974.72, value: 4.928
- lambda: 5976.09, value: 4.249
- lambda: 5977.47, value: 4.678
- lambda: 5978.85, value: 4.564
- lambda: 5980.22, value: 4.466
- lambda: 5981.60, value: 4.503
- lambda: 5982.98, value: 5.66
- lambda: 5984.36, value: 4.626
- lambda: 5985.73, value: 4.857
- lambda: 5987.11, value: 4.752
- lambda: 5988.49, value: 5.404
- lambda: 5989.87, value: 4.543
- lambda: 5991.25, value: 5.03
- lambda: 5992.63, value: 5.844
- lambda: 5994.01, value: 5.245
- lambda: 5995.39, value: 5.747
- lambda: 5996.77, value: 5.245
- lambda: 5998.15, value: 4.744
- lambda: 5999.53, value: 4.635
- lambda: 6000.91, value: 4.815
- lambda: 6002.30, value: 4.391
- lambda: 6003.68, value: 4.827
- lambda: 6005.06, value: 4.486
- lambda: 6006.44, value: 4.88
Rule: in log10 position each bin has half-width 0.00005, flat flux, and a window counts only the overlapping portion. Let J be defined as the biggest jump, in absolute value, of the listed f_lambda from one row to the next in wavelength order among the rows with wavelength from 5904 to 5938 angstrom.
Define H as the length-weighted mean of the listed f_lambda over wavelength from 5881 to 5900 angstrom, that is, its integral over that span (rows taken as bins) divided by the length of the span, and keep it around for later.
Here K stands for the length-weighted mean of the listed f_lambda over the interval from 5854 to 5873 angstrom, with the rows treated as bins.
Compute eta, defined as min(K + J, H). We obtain 4.2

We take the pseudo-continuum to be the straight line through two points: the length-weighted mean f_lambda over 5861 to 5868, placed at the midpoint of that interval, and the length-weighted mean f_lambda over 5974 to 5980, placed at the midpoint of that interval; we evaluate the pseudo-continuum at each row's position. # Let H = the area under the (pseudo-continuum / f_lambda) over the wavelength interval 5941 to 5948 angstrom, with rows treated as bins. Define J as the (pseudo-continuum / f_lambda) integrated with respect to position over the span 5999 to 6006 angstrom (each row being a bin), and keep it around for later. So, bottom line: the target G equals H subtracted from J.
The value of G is 0.6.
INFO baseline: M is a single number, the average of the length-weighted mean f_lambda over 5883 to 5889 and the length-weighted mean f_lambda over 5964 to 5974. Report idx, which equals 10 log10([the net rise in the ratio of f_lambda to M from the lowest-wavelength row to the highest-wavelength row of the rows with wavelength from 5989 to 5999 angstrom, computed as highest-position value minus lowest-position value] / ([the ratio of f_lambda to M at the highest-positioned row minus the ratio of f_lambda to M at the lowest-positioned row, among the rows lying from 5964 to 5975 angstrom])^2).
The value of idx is 16.2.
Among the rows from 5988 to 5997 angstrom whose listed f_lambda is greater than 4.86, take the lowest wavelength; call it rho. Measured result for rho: 5988.49 angstrom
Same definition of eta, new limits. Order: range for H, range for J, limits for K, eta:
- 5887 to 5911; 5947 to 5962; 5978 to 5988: 4.3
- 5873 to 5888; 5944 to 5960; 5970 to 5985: 4.7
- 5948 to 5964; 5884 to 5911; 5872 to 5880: 5.0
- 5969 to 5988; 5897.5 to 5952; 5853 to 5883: 4.7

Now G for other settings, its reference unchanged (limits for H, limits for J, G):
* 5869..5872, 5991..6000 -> 4.9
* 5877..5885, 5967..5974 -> -1.4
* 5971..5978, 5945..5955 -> 1.8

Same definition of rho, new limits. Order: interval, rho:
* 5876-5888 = 5876.48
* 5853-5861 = 5853.52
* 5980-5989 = 5982.98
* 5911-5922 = 5911.77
